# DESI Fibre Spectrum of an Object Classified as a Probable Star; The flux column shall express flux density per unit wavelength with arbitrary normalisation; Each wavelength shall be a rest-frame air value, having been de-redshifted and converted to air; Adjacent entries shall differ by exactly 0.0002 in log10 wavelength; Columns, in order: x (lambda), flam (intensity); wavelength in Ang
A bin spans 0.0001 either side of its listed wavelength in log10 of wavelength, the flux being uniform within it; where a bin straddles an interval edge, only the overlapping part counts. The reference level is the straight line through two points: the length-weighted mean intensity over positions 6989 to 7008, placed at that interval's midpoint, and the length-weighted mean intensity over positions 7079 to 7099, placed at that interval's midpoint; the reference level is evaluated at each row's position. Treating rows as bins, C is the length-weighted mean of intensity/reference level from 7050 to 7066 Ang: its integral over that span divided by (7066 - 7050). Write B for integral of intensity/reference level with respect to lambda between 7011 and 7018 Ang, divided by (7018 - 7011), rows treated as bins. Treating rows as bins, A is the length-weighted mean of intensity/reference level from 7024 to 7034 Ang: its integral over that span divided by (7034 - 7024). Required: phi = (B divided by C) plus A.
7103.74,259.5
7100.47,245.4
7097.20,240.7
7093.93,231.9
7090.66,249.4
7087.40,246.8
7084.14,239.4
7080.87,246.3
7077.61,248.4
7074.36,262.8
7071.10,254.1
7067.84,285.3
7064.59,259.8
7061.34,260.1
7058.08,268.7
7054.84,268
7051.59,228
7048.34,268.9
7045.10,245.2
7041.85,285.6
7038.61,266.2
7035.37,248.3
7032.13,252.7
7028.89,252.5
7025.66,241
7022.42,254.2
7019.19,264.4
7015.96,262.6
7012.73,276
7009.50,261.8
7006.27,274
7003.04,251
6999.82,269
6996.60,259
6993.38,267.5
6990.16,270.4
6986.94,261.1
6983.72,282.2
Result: 1.97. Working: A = 0.97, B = 1.03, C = 1.03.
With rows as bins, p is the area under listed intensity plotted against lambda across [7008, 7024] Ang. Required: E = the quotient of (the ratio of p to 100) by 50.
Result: 0.844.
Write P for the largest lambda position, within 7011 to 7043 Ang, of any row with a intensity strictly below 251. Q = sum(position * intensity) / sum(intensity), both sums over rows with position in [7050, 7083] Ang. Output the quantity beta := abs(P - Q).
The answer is 30.9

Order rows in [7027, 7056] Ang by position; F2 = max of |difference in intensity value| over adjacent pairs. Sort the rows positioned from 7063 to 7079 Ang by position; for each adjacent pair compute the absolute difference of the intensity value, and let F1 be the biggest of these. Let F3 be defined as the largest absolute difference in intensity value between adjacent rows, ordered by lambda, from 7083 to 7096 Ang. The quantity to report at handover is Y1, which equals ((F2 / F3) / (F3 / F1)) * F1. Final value 130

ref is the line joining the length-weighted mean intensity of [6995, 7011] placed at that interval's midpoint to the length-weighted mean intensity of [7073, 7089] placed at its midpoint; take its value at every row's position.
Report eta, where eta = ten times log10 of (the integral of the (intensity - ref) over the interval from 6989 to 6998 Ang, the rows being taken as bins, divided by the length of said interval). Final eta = -1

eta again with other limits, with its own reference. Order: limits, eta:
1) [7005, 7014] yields 9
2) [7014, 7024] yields 0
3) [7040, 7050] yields 10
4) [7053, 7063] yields 11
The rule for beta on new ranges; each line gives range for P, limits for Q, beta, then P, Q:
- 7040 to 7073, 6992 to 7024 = 43.7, 7051.59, 7007.9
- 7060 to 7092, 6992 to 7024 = 82.8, 7090.66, 7007.9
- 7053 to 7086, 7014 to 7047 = 53.6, 7084.14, 7030.6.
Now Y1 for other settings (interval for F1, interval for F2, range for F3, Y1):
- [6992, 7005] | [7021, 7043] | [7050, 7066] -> 4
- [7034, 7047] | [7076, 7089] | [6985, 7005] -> 37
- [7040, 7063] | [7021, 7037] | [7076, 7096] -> 72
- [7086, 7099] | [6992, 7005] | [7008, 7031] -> 27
